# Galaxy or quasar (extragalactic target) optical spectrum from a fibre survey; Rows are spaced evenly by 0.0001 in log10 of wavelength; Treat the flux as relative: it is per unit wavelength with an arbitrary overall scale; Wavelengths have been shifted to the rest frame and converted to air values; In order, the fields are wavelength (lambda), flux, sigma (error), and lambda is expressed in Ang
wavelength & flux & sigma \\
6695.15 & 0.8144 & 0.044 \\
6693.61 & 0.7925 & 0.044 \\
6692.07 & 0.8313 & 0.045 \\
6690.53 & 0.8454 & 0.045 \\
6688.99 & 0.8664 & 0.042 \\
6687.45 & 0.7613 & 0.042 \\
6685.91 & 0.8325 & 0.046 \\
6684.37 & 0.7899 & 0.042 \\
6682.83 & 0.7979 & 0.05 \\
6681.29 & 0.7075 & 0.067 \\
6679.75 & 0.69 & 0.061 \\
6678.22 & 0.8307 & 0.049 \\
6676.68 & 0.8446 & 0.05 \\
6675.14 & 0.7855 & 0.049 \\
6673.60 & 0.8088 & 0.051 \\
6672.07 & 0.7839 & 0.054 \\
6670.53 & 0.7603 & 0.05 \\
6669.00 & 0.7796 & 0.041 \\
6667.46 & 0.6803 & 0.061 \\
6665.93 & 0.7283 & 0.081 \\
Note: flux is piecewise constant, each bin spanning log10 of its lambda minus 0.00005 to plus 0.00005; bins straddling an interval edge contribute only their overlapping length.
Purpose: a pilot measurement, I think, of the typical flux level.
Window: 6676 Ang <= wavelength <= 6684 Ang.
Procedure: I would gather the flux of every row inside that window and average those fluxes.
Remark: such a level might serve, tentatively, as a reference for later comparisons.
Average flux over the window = 0.77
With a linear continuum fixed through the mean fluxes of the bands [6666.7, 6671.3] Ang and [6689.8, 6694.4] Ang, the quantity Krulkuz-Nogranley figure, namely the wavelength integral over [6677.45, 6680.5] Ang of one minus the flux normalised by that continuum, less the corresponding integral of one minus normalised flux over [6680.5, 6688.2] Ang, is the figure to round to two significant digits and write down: -0.11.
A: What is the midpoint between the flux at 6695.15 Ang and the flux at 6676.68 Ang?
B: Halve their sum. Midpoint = 0.83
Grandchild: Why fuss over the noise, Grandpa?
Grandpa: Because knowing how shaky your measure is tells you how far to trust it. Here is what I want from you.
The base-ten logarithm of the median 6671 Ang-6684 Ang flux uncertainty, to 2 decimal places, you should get -1.30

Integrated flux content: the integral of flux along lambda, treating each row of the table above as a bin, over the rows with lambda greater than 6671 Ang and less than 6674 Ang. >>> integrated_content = 2.4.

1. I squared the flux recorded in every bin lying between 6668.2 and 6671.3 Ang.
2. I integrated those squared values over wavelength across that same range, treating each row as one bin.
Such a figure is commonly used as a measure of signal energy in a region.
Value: 1.8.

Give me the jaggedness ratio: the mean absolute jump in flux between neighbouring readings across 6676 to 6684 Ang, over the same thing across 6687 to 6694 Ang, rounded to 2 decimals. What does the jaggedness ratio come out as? 1.47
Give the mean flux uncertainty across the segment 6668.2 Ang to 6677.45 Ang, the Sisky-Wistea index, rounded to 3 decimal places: 0.049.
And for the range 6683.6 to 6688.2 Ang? 0.043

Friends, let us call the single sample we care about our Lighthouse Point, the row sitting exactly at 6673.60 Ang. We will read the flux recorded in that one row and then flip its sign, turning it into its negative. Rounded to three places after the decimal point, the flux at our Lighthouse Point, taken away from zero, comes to -0.809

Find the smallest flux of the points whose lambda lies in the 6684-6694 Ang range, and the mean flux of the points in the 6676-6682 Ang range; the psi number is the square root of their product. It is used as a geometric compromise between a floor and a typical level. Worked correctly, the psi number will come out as 0.765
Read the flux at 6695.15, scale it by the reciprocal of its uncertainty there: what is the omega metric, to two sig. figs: 19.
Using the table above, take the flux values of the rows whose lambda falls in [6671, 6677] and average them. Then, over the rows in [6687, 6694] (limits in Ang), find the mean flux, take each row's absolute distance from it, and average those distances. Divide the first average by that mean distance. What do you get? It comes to 24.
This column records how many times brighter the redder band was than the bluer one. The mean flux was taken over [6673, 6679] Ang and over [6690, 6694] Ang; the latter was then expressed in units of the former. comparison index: 1.01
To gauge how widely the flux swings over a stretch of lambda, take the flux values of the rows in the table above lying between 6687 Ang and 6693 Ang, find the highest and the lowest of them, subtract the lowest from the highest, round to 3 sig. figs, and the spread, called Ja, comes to 0.105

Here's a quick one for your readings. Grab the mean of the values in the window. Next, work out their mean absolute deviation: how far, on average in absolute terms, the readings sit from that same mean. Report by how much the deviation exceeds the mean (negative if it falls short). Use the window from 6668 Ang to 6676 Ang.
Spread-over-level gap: -0.77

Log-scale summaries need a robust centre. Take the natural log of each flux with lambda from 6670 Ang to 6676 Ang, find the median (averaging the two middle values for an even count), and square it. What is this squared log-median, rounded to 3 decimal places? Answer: 0.059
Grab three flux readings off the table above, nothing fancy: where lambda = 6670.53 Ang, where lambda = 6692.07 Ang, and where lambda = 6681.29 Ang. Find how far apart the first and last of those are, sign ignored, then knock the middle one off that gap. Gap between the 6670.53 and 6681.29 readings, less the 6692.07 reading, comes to -0.78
